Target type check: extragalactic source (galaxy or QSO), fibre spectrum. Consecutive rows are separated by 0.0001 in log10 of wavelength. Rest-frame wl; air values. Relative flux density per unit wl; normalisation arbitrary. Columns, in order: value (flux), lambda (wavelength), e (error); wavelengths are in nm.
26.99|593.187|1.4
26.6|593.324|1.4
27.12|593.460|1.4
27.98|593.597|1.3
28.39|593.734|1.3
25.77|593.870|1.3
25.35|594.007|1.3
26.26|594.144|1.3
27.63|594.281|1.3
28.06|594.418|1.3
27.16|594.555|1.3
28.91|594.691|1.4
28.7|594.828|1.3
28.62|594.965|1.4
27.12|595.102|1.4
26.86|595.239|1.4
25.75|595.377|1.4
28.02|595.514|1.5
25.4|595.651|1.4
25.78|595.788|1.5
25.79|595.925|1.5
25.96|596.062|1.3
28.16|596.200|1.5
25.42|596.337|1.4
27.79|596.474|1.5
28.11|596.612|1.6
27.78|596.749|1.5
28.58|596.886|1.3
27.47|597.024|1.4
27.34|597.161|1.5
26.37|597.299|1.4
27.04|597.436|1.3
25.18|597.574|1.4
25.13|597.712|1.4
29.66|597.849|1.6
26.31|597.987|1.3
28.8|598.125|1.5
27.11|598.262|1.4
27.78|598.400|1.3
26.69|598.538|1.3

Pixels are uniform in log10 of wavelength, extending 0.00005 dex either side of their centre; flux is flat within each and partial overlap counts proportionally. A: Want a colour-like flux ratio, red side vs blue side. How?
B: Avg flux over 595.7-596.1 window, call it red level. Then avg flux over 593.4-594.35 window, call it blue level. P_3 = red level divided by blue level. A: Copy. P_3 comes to 0.96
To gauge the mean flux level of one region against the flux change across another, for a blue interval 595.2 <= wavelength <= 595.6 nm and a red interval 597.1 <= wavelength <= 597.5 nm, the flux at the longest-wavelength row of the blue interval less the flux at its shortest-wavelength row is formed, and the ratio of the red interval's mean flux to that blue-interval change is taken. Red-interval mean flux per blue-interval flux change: 23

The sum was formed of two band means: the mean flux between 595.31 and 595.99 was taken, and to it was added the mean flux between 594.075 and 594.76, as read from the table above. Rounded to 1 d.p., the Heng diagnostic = 53.8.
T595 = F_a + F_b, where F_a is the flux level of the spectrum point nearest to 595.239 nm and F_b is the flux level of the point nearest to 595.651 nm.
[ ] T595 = 52.3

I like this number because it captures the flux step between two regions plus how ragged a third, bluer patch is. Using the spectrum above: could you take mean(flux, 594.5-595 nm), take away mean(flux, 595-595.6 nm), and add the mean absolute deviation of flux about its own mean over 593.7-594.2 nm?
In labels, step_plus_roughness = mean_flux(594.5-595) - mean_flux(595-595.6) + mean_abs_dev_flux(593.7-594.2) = 2.4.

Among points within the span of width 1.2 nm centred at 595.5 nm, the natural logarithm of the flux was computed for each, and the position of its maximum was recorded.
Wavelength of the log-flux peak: 594.965 nm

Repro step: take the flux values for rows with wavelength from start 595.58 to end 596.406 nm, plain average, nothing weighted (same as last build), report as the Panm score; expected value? 26.1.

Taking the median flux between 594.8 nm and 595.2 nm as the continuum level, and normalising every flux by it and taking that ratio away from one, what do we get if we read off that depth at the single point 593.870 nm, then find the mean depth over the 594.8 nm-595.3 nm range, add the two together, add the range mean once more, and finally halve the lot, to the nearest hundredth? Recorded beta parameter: 0.08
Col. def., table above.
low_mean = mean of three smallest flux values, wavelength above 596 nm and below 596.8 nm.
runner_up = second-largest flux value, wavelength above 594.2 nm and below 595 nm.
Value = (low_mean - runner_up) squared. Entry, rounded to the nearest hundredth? 5.35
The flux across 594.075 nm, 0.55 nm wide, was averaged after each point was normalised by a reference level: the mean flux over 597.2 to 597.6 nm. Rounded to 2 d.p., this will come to 1.00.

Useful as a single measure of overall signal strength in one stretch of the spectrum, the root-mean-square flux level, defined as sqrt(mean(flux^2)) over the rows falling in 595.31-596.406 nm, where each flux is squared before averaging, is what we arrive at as 26.3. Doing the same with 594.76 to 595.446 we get 27.4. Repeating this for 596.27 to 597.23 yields 27.5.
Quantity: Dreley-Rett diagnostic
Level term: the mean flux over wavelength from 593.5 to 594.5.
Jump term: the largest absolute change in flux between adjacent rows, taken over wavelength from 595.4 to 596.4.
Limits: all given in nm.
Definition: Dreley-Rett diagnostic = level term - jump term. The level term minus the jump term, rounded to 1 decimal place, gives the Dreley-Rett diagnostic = 24.3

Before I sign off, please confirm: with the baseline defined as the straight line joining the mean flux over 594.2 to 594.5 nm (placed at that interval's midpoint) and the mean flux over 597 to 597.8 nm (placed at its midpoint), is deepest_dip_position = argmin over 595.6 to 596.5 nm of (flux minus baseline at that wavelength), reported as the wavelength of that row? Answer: 595.651 nm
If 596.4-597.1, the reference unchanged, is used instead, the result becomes 597.024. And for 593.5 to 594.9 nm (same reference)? 594.007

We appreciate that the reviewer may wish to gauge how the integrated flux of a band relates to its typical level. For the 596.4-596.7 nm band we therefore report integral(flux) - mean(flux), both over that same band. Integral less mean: -20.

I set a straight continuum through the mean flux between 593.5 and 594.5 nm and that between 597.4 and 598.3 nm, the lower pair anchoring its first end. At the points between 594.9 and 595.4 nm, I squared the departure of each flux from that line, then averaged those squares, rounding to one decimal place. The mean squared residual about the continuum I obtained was 1.0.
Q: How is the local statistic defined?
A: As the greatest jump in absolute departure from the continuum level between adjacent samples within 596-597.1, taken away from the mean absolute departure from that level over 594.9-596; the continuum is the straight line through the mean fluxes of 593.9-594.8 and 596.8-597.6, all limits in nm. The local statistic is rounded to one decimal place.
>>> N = 0.0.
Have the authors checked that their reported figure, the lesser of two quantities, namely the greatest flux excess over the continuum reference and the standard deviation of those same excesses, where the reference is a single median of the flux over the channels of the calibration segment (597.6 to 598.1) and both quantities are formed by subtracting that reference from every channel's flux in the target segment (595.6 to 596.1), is -0.35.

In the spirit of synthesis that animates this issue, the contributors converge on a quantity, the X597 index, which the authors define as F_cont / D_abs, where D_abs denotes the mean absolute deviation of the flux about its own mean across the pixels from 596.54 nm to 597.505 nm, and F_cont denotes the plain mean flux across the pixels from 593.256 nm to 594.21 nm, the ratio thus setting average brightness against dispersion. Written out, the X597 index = 50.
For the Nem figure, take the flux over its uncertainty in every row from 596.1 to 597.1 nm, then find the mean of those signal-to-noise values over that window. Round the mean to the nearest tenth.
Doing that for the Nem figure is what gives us 19.0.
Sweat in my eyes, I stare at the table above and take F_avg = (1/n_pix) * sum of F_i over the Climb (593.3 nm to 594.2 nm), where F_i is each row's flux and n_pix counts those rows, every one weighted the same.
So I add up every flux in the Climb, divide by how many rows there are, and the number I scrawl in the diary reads 26.8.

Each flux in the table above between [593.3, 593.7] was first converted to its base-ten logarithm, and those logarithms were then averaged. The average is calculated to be 1.44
